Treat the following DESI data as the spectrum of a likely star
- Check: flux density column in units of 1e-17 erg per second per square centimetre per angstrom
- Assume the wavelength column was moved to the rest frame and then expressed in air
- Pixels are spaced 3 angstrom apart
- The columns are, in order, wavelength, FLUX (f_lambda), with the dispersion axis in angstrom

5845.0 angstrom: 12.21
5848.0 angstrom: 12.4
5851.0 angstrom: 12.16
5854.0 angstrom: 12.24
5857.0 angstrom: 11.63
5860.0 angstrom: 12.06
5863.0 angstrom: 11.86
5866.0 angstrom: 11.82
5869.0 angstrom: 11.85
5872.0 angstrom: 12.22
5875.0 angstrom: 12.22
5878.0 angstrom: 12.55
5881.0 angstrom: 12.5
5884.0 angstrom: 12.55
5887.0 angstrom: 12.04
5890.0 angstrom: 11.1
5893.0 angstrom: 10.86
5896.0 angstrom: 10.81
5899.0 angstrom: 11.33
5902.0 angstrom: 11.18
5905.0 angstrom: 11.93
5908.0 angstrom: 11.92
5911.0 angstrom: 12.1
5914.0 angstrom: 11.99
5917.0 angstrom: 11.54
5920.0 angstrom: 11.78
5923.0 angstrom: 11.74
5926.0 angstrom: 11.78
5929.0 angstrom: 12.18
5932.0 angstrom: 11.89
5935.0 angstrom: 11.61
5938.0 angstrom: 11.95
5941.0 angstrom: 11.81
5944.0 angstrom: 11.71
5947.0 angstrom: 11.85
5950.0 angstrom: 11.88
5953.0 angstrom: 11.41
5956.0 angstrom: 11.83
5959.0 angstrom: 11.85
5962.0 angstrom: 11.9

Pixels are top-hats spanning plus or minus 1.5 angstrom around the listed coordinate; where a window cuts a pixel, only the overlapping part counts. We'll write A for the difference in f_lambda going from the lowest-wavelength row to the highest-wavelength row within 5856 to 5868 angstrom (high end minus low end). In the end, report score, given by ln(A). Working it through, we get -1.7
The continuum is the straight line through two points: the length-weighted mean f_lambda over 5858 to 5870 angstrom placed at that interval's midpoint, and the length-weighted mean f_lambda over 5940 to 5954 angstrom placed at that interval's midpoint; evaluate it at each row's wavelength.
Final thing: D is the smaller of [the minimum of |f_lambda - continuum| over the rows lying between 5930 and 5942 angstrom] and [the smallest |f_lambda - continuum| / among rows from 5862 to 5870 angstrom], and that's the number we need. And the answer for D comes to 0.029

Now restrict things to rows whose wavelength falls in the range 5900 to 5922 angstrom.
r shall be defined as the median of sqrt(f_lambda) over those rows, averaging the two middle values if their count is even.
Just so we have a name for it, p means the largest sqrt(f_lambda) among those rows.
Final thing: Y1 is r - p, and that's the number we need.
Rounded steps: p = 3.48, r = 3.45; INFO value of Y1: -0.03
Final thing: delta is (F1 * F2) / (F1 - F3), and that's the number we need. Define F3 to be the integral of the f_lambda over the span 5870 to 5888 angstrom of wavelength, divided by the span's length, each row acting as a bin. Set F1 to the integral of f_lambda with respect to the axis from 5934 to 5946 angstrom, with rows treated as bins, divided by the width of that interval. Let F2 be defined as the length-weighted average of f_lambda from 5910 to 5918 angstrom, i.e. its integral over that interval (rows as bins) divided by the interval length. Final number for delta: -249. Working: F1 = 11.8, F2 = 11.88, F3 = 12.3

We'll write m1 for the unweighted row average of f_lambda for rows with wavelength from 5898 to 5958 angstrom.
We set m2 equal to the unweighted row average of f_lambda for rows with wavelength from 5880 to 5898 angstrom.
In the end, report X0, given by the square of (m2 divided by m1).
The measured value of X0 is 0.98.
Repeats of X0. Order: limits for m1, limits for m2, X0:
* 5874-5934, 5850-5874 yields 1.03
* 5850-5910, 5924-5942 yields 1.00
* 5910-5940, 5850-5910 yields 1.00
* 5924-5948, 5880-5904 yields 0.95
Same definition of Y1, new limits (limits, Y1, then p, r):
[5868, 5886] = -0.03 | 3.54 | 3.52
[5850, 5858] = -0.01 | 3.50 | 3.49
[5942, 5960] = -0.01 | 3.45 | 3.44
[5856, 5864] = -0.03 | 3.47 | 3.44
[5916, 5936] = -0.06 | 3.49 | 3.43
